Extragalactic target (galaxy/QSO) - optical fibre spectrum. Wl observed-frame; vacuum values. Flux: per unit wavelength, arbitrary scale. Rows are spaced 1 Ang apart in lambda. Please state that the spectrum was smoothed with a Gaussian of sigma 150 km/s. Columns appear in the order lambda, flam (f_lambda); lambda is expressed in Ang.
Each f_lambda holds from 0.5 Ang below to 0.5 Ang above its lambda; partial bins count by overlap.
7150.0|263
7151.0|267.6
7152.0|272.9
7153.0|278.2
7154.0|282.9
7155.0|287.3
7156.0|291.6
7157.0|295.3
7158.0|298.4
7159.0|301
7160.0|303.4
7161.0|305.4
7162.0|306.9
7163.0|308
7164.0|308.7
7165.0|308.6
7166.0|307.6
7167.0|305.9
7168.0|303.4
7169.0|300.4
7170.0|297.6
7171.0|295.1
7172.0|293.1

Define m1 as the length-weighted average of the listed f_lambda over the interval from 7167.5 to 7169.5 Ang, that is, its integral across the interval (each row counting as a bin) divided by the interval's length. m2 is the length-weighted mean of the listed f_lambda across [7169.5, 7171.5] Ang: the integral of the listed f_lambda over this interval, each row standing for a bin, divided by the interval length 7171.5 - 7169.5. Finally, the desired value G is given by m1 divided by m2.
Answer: 1.02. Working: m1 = 302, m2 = 296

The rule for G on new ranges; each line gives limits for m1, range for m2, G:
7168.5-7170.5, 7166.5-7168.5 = 0.98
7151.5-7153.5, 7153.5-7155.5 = 0.97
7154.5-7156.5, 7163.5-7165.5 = 0.94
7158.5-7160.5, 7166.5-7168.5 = 0.99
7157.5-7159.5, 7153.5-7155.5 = 1.05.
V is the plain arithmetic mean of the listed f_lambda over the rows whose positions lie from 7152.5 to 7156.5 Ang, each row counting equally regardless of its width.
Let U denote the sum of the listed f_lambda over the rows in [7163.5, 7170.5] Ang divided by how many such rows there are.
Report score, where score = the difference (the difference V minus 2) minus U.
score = -22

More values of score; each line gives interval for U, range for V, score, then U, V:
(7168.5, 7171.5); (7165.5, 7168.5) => 6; 298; 306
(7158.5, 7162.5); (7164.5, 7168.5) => 0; 304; 306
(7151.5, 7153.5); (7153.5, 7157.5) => 12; 276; 289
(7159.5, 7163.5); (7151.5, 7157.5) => -23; 306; 285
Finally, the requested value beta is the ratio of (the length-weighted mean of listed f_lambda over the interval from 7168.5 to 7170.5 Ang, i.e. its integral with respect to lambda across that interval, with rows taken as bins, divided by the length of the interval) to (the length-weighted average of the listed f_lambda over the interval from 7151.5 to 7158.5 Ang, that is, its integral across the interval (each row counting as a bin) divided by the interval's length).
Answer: 1.043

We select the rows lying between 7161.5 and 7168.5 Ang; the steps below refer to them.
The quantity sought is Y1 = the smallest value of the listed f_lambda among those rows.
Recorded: 303.4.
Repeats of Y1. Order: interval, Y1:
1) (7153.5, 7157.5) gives 282.9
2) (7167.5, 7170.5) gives 297.6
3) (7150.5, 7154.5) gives 267.6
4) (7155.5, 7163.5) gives 291.6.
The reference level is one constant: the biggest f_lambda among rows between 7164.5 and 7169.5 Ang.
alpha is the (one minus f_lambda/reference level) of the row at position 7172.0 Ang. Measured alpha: 0.05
